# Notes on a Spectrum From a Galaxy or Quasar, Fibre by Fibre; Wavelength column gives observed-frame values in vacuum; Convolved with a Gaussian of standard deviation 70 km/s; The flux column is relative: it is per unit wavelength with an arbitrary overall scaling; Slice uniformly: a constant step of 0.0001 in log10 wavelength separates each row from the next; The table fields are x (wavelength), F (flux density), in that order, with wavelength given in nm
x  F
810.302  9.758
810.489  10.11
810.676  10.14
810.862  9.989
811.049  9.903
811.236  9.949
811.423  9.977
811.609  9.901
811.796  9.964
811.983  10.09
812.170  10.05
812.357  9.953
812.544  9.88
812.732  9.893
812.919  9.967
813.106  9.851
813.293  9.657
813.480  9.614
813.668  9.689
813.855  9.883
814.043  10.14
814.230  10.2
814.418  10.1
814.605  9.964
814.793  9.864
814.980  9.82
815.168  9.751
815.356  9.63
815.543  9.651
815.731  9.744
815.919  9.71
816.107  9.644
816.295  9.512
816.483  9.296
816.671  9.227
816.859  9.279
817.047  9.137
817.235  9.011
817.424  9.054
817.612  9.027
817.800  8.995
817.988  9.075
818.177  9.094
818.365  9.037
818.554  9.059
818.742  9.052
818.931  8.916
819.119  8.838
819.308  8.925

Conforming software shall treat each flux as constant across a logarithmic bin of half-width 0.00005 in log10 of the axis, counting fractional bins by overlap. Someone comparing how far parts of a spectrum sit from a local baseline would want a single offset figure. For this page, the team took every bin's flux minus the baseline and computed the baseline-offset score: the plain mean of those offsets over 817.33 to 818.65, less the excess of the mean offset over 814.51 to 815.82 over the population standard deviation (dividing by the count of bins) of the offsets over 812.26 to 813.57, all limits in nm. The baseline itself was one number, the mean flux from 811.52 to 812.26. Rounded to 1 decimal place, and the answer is -0.6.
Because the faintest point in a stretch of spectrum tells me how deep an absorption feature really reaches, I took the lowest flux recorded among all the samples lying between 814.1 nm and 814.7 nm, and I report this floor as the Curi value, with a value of 9.964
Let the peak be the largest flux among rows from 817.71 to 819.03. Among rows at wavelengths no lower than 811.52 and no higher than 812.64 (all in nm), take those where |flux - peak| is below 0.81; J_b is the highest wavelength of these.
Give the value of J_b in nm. 812.544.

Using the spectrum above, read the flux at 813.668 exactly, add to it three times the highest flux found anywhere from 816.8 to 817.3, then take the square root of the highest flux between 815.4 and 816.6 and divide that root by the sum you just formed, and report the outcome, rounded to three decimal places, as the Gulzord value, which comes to 0.083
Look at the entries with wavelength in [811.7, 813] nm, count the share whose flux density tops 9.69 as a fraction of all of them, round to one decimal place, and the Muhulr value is 1.0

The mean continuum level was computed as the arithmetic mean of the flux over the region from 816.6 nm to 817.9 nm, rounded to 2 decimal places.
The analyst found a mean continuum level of 9.10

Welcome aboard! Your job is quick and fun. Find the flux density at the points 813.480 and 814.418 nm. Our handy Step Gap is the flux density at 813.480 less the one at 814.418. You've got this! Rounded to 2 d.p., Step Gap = -0.49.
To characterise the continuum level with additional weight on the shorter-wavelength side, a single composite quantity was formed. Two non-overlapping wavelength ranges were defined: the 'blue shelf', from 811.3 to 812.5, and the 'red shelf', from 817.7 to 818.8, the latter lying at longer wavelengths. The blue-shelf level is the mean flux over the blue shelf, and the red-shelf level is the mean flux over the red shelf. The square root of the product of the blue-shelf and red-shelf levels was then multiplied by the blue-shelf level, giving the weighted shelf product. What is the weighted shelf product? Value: 95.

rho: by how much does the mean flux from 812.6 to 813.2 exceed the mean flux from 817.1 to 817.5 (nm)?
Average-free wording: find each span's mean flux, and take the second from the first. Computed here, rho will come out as 0.87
